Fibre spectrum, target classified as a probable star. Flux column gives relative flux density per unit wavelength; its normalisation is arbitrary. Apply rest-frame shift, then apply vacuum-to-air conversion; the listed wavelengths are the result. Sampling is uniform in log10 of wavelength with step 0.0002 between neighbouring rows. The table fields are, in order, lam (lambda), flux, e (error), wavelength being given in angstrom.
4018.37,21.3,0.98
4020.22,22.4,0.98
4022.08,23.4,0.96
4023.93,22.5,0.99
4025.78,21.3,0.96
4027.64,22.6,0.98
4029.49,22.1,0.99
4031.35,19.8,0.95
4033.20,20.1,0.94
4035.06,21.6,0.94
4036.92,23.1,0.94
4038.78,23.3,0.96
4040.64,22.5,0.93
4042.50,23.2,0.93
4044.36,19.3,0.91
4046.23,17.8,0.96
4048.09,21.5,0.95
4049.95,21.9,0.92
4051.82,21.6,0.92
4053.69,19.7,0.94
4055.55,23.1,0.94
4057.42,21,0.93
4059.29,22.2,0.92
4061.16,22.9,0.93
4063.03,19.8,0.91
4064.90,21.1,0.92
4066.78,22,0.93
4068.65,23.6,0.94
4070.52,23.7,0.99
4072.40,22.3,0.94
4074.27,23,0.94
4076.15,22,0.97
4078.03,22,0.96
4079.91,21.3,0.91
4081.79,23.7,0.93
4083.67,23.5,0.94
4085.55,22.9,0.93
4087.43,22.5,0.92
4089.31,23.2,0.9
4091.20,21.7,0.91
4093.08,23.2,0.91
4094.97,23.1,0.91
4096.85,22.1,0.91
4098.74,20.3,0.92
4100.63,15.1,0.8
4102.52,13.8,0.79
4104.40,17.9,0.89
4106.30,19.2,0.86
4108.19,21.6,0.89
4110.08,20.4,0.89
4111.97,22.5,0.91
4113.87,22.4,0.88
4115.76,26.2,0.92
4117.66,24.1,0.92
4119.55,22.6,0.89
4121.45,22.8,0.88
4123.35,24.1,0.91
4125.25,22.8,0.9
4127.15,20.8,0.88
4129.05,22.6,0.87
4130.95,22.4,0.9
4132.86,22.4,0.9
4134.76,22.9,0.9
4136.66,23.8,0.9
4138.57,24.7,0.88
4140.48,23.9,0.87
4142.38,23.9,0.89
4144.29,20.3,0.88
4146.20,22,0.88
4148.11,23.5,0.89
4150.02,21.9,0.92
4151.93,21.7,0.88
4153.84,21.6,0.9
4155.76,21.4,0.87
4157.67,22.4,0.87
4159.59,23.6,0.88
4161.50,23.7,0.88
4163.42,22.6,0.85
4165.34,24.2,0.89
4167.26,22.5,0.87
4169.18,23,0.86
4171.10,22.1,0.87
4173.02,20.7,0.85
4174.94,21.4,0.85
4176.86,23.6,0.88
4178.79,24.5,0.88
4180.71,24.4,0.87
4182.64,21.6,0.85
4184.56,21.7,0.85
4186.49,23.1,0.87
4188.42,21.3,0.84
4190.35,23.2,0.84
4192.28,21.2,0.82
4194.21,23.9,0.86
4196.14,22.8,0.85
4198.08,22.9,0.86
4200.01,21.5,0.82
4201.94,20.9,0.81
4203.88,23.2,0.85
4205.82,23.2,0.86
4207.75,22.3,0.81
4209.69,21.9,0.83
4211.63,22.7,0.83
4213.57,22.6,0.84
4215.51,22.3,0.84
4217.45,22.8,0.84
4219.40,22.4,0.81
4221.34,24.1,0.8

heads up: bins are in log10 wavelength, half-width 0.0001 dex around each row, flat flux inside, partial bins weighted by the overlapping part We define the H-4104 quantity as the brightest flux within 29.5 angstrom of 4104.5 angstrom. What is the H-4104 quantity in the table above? 26.2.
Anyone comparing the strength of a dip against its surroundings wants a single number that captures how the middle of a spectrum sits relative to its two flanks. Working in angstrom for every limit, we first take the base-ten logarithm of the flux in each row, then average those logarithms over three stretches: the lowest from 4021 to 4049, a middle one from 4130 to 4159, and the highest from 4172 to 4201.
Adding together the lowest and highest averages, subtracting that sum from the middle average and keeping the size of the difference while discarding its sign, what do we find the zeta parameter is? 1.33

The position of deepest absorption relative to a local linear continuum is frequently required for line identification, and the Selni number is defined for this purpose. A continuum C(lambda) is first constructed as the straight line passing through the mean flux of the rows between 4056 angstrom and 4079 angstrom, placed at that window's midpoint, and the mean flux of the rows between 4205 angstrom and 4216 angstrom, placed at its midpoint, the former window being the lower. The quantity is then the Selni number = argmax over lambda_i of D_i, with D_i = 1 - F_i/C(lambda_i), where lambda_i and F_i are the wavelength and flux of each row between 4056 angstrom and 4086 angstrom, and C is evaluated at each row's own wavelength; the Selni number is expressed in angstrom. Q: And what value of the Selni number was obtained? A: 4063.03 angstrom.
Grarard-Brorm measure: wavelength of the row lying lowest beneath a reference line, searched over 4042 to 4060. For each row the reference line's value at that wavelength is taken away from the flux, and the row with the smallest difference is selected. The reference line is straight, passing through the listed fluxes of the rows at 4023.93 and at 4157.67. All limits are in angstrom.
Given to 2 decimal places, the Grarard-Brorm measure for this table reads 4046.23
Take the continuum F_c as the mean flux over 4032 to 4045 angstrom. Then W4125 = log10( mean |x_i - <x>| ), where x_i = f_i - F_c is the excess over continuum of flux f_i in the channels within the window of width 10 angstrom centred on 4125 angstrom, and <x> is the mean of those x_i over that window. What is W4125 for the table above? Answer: -0.13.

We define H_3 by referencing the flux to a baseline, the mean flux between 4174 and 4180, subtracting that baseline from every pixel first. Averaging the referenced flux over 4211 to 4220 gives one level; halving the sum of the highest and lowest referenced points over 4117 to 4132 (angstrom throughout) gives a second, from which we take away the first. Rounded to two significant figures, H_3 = -0.11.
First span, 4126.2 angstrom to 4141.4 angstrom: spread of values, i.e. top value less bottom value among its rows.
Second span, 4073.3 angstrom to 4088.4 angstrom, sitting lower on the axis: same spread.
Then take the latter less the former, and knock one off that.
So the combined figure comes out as -2.5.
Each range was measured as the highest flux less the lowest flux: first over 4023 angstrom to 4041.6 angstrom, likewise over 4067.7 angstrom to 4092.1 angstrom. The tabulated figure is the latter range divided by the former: 0.69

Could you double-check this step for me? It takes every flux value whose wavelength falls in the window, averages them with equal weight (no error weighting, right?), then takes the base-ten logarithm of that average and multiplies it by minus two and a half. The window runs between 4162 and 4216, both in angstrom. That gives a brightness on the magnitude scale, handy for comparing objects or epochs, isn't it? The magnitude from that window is -3.38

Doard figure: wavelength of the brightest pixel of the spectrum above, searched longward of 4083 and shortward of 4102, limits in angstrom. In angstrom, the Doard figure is 4083.67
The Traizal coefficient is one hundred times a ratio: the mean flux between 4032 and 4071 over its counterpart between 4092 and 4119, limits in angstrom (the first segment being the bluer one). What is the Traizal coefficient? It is 104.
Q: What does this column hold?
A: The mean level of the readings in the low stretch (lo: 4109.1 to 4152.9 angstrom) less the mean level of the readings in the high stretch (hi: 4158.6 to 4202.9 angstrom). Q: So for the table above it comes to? 0.19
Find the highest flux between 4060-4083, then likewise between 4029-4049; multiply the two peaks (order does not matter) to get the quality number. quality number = 552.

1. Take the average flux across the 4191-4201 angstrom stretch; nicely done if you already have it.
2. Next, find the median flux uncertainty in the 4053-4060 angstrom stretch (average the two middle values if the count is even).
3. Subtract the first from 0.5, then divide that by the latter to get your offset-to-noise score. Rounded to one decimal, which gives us -23.5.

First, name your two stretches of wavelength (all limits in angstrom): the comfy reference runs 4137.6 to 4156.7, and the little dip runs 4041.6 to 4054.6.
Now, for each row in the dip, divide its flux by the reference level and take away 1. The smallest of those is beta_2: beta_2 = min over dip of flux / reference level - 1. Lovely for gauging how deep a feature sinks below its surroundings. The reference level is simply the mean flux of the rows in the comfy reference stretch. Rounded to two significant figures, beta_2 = -0.21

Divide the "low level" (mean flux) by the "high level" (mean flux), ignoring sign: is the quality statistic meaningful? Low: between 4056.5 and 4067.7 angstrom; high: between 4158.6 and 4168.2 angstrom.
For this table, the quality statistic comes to 0.92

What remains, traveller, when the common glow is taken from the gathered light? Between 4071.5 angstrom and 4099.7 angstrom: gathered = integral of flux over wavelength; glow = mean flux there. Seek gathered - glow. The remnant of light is 611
